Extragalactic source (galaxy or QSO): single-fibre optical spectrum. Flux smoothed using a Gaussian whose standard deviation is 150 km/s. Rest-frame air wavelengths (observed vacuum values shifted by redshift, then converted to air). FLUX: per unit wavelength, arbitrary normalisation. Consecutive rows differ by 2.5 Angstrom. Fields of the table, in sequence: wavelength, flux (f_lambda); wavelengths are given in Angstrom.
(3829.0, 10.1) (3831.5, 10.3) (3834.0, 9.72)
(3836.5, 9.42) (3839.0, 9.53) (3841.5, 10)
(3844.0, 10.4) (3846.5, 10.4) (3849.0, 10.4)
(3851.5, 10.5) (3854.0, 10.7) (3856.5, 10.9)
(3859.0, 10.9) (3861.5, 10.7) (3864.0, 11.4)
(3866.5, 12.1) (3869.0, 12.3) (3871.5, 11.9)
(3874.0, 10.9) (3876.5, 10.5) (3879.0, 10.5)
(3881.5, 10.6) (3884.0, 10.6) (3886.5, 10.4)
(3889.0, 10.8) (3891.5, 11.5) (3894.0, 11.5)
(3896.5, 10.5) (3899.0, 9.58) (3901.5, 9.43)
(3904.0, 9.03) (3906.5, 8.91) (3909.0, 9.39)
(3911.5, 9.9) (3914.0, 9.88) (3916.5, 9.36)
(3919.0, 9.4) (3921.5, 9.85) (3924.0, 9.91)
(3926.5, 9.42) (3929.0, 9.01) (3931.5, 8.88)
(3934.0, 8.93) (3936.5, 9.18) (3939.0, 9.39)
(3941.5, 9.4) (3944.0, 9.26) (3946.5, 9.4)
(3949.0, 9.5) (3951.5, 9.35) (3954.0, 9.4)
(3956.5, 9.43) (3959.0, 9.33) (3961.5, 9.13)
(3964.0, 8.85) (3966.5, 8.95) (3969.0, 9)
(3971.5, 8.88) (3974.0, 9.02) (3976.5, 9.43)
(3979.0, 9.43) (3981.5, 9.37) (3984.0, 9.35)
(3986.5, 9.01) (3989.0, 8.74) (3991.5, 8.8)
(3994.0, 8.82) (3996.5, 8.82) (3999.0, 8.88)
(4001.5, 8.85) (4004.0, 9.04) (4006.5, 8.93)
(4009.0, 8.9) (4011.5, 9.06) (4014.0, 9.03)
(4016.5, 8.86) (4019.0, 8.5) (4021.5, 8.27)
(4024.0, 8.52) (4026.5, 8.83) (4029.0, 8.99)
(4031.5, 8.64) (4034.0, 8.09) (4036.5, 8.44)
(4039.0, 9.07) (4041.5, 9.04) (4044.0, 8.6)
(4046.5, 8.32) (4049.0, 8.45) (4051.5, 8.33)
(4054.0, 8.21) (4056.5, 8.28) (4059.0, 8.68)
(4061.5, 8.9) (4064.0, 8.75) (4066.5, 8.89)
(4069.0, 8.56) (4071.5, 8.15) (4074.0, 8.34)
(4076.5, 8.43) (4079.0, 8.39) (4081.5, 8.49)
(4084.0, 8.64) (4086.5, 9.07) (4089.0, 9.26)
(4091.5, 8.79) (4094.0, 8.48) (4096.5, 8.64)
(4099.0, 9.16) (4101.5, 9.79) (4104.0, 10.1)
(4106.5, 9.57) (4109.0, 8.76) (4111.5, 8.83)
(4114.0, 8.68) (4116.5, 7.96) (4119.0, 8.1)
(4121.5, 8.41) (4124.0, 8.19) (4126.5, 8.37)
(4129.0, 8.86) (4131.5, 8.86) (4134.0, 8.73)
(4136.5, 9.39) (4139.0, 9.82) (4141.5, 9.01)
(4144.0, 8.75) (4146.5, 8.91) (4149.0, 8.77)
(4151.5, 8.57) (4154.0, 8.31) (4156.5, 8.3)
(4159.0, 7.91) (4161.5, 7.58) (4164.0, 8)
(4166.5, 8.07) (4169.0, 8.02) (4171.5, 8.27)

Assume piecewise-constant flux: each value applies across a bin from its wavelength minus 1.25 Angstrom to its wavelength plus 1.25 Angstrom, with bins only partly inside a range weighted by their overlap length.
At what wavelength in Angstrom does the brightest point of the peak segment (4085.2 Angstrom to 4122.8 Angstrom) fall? 4104.0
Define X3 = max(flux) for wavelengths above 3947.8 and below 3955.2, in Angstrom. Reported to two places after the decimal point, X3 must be 9.50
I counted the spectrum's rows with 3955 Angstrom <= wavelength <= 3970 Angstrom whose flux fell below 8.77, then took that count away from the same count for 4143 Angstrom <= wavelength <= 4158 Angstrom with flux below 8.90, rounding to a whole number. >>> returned 5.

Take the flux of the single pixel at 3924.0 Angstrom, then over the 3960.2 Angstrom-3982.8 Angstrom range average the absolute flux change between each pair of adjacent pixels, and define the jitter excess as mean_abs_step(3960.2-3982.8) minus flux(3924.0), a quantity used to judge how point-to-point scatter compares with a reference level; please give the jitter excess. -9.8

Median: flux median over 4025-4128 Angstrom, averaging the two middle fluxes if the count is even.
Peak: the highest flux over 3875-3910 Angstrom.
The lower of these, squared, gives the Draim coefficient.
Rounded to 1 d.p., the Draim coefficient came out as 74.6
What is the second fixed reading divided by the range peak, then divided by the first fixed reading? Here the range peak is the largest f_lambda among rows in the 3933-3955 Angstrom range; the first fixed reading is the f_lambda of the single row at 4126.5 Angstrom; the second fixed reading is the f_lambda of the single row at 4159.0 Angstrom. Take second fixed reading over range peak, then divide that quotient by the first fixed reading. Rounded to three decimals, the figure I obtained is 0.099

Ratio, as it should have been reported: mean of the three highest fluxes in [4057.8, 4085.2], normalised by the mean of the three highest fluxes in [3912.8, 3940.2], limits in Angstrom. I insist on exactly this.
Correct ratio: 0.90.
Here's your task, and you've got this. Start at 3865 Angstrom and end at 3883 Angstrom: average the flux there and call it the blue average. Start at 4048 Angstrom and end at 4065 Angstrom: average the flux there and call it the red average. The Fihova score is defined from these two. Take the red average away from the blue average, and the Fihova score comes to 2.7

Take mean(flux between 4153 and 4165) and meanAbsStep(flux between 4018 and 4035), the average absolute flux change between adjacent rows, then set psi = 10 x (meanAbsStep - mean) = -77.1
